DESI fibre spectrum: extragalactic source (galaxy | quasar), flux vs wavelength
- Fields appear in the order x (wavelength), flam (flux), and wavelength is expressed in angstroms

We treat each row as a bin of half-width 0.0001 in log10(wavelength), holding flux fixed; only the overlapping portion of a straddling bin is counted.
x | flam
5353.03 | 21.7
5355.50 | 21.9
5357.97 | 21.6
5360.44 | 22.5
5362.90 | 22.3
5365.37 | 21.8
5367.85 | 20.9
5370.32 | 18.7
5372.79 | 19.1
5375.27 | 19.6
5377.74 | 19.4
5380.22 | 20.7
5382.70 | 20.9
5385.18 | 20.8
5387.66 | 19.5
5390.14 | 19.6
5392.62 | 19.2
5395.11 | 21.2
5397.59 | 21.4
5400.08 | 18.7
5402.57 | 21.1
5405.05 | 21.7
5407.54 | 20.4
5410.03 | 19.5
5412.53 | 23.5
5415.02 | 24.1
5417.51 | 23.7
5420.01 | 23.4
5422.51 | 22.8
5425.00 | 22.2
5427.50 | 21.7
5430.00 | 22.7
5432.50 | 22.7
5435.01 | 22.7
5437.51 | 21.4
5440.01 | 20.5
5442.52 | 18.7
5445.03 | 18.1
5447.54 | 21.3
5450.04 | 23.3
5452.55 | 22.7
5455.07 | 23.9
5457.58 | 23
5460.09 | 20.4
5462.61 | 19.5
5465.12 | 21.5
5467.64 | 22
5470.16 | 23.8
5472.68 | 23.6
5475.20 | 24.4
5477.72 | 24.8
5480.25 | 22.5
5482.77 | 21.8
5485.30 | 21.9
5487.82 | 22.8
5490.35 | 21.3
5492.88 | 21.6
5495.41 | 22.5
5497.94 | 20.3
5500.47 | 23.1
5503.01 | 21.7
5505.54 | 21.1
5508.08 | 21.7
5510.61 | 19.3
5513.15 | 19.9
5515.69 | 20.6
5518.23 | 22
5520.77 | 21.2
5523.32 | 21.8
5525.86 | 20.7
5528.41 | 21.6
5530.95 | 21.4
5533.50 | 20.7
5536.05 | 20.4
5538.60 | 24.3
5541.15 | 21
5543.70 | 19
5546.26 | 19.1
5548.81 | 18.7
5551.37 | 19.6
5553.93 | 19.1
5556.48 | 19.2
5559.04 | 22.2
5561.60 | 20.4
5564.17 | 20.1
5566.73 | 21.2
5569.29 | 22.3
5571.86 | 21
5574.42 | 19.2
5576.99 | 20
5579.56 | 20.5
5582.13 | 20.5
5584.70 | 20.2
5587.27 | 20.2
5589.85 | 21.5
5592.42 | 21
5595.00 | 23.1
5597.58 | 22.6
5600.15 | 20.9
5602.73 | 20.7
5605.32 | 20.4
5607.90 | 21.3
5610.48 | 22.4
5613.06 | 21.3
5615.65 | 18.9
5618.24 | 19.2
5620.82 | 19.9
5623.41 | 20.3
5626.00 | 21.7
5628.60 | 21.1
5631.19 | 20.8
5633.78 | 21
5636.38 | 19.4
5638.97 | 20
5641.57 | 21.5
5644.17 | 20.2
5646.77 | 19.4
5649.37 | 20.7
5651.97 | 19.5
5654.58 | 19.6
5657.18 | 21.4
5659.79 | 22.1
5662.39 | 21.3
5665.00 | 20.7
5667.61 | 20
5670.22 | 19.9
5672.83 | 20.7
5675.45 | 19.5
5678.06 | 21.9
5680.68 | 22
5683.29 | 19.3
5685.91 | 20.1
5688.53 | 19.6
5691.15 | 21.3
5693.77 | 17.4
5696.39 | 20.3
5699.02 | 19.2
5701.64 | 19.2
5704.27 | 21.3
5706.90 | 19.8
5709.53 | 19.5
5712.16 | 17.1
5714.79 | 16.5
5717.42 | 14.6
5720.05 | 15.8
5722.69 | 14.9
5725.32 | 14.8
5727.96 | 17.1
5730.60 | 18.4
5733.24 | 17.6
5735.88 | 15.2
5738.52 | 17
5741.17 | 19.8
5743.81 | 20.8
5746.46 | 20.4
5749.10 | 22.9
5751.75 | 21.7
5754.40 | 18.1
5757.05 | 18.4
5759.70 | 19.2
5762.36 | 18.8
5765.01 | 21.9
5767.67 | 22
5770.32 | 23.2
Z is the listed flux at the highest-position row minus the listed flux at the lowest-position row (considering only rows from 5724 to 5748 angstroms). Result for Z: 5.6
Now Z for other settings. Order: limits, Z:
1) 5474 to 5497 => -1.9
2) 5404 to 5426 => 0.5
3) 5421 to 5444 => -4.1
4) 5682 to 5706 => 2.0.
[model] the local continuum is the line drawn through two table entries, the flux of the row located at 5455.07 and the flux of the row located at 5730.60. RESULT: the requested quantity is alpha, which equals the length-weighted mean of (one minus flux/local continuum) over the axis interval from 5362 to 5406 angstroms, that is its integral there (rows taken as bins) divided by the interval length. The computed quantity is 0.20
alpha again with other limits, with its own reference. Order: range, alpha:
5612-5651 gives 0.00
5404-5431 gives 0.09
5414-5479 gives 0.07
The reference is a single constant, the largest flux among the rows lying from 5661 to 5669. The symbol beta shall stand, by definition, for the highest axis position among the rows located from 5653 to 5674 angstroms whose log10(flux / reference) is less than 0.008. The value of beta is 5672.83 angstroms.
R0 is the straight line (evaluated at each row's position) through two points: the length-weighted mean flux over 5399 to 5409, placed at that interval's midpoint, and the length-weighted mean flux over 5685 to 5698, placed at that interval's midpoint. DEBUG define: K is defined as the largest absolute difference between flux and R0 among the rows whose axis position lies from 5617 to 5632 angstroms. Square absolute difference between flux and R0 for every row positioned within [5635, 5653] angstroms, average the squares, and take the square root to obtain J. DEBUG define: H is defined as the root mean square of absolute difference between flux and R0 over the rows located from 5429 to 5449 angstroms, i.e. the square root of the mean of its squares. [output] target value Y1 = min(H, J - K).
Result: -1.0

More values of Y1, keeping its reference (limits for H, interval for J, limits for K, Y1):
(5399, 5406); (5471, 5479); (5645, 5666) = 1.3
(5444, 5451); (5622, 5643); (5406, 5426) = -2.5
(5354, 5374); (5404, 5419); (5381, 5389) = 1.4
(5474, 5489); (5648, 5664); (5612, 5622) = 0.0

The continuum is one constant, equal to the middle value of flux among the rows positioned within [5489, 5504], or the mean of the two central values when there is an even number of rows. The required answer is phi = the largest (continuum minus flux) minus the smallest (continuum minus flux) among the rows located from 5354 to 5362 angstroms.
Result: 1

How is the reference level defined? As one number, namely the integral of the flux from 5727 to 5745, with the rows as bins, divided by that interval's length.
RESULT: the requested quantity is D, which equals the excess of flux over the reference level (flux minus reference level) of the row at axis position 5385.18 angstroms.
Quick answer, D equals 2.8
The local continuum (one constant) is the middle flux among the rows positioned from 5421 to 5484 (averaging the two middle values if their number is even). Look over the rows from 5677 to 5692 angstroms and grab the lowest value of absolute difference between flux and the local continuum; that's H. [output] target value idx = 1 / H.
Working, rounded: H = 0.5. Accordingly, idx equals 2.0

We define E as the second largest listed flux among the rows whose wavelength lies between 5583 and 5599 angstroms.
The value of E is 22.6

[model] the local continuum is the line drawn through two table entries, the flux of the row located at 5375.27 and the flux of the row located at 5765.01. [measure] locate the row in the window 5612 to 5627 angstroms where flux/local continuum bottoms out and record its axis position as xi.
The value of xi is 5615.65 angstroms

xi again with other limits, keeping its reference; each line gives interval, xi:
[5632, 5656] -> 5646.77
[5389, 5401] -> 5400.08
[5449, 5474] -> 5462.61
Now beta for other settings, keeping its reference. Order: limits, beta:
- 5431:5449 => 5447.54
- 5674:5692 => 5691.15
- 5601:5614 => 5613.06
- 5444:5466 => 5465.12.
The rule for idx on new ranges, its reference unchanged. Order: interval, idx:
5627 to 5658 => 1.0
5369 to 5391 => 0.6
